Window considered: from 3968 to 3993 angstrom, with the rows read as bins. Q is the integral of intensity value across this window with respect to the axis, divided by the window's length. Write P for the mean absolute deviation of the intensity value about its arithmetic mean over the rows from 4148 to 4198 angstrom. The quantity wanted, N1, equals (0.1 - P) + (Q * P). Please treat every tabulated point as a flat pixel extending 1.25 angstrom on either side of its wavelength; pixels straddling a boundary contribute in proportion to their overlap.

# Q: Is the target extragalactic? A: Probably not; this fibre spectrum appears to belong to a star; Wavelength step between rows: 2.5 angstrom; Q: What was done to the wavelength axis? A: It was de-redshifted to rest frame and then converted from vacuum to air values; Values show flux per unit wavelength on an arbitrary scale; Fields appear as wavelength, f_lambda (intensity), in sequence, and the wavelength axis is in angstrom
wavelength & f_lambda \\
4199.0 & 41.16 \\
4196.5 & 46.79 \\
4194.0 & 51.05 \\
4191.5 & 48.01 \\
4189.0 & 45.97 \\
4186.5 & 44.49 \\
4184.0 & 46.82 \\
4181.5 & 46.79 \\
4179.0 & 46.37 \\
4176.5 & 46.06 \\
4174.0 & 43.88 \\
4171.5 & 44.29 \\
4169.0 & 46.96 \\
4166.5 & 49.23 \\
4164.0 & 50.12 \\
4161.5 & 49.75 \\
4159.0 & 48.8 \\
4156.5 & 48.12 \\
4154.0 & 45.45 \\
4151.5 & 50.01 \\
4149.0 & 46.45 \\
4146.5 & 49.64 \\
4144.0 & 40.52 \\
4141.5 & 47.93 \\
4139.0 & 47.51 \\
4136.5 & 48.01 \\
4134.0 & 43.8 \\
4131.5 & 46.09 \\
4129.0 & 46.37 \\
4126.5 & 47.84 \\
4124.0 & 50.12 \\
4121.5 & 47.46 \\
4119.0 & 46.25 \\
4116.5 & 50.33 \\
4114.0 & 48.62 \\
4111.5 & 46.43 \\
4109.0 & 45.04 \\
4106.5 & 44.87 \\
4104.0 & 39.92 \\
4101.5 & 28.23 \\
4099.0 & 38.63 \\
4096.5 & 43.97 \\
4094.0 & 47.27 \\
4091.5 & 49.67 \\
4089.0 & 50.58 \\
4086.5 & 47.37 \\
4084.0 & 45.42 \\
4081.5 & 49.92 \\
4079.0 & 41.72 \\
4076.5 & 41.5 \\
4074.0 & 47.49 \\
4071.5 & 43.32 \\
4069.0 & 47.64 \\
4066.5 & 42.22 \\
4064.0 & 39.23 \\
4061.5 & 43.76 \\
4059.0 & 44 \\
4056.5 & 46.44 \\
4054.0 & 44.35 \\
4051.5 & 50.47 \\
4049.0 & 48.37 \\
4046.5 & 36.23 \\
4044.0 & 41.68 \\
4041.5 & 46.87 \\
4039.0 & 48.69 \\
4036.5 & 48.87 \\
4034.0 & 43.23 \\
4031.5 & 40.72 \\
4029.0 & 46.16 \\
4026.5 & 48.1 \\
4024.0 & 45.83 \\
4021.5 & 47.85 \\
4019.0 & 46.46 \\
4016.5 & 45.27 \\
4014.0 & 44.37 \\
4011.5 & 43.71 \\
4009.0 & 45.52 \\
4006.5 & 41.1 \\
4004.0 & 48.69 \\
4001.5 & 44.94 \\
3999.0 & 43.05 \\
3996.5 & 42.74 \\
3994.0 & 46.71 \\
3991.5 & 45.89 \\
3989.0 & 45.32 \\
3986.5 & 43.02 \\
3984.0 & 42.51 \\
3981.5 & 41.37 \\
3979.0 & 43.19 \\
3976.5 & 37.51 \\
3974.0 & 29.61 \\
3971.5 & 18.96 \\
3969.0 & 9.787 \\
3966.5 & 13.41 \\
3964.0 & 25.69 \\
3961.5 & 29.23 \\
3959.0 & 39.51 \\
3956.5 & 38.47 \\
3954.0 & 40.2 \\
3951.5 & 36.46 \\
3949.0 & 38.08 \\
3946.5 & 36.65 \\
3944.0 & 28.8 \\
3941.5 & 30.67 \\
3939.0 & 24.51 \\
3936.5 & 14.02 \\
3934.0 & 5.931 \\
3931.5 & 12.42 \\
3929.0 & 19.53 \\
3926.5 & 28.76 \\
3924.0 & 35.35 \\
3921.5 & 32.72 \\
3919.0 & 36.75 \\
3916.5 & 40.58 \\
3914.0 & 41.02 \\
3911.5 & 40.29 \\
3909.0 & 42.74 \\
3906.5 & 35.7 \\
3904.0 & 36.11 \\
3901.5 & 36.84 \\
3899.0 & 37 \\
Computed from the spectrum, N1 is 59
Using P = 1.7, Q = 36.1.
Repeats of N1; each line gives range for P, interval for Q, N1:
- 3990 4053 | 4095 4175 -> 111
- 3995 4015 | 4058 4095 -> 72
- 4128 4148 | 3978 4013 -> 90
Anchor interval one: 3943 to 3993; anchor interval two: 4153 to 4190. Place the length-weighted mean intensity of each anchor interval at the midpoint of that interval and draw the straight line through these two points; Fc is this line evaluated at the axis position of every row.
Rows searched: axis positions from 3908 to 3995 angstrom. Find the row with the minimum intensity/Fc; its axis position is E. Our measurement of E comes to 3934.0 angstrom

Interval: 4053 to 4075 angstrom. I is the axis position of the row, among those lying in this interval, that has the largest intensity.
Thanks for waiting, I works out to 4069.0 angstrom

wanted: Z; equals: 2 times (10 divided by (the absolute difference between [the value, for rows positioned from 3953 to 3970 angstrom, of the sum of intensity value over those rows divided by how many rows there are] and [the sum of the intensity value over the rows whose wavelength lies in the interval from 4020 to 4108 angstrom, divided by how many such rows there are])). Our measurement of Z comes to 1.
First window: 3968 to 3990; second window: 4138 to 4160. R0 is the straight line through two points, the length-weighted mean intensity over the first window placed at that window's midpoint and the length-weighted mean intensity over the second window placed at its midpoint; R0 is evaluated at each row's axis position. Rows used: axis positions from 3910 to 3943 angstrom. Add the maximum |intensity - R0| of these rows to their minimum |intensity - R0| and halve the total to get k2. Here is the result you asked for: 13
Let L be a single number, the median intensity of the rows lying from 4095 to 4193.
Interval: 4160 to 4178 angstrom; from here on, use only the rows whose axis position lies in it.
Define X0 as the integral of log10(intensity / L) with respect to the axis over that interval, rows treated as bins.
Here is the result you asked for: 0.1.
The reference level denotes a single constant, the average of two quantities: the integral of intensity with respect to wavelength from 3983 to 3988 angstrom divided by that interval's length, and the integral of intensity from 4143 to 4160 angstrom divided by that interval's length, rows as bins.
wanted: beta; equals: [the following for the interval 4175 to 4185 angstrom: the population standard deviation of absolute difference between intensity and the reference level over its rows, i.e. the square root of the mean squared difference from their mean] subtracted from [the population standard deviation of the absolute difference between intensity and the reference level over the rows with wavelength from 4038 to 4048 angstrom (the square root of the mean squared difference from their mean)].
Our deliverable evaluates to 2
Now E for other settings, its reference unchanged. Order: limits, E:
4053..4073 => 4064.0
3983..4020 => 4006.5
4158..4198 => 4186.5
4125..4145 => 4144.0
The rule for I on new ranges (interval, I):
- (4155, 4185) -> 4164.0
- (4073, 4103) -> 4089.0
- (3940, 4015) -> 4004.0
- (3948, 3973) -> 3954.0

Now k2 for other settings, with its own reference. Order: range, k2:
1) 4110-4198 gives 3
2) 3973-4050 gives 7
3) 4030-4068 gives 6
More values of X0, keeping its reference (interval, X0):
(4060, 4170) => -0.8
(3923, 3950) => -8.8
